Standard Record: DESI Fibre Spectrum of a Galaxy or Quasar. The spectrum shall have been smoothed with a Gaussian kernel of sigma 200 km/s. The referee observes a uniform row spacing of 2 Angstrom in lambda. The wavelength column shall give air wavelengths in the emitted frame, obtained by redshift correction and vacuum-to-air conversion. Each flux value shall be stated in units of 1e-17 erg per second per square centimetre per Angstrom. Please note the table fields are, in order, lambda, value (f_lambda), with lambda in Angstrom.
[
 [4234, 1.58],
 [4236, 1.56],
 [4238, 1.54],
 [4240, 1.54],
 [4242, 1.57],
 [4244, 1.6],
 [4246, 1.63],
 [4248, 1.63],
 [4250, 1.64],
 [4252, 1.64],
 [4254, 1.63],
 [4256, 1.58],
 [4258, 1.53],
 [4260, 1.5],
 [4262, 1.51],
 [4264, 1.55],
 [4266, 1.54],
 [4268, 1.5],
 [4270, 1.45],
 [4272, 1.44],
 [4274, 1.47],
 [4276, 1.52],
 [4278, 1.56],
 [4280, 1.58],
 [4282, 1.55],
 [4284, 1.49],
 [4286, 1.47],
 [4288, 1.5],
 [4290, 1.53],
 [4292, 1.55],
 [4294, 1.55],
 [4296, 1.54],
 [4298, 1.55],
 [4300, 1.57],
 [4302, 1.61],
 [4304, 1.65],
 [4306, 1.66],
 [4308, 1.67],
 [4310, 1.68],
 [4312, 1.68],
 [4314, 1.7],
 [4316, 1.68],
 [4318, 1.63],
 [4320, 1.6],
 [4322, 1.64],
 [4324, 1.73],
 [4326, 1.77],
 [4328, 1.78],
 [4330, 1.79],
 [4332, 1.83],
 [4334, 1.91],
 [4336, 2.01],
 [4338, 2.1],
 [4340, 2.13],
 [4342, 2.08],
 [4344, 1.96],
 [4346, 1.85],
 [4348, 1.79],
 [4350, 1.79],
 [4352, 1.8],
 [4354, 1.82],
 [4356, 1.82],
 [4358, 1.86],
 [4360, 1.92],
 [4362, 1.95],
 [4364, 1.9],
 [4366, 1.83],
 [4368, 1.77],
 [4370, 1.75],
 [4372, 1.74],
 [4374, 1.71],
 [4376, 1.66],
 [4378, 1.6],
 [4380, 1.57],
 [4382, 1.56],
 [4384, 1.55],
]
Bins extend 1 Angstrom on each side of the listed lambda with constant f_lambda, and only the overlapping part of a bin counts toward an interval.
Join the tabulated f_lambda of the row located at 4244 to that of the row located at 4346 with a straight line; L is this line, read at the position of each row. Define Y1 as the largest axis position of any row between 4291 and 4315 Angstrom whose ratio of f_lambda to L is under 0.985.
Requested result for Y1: 4314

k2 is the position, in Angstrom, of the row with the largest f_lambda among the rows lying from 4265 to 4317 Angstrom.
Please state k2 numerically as 4314 Angstrom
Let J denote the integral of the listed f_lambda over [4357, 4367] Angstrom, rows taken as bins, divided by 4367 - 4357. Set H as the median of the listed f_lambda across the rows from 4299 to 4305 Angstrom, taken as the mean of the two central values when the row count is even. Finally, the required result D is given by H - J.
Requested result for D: -0.3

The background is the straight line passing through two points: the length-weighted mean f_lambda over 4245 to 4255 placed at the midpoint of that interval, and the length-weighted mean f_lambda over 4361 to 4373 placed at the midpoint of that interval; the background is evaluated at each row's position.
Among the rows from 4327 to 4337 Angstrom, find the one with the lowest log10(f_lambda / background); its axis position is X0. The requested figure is 4328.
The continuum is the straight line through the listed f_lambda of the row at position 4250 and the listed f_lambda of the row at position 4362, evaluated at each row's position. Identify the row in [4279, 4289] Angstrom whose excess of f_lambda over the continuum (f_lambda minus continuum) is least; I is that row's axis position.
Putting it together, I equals 4286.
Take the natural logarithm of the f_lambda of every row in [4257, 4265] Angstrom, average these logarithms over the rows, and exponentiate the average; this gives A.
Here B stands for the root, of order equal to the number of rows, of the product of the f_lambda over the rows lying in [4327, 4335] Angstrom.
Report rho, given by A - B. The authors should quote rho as -0.3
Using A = 1.52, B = 1.83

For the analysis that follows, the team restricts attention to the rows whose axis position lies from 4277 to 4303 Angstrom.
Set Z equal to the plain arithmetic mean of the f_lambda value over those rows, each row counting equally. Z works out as 1.54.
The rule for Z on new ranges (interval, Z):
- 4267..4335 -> 1.61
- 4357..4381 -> 1.77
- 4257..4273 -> 1.50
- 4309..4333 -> 1.71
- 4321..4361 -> 1.87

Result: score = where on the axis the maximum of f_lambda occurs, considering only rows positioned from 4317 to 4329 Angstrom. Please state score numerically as 4328 Angstrom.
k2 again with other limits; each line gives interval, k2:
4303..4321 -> 4314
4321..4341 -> 4340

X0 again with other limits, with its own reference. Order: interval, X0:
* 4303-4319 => 4318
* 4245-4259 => 4258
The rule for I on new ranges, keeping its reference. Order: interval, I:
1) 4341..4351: 4350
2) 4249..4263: 4260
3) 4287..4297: 4288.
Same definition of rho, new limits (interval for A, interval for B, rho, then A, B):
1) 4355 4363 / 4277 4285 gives 0.3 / 1.89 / 1.54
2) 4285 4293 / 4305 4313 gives -0.2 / 1.51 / 1.67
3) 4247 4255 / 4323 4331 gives -0.1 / 1.63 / 1.77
